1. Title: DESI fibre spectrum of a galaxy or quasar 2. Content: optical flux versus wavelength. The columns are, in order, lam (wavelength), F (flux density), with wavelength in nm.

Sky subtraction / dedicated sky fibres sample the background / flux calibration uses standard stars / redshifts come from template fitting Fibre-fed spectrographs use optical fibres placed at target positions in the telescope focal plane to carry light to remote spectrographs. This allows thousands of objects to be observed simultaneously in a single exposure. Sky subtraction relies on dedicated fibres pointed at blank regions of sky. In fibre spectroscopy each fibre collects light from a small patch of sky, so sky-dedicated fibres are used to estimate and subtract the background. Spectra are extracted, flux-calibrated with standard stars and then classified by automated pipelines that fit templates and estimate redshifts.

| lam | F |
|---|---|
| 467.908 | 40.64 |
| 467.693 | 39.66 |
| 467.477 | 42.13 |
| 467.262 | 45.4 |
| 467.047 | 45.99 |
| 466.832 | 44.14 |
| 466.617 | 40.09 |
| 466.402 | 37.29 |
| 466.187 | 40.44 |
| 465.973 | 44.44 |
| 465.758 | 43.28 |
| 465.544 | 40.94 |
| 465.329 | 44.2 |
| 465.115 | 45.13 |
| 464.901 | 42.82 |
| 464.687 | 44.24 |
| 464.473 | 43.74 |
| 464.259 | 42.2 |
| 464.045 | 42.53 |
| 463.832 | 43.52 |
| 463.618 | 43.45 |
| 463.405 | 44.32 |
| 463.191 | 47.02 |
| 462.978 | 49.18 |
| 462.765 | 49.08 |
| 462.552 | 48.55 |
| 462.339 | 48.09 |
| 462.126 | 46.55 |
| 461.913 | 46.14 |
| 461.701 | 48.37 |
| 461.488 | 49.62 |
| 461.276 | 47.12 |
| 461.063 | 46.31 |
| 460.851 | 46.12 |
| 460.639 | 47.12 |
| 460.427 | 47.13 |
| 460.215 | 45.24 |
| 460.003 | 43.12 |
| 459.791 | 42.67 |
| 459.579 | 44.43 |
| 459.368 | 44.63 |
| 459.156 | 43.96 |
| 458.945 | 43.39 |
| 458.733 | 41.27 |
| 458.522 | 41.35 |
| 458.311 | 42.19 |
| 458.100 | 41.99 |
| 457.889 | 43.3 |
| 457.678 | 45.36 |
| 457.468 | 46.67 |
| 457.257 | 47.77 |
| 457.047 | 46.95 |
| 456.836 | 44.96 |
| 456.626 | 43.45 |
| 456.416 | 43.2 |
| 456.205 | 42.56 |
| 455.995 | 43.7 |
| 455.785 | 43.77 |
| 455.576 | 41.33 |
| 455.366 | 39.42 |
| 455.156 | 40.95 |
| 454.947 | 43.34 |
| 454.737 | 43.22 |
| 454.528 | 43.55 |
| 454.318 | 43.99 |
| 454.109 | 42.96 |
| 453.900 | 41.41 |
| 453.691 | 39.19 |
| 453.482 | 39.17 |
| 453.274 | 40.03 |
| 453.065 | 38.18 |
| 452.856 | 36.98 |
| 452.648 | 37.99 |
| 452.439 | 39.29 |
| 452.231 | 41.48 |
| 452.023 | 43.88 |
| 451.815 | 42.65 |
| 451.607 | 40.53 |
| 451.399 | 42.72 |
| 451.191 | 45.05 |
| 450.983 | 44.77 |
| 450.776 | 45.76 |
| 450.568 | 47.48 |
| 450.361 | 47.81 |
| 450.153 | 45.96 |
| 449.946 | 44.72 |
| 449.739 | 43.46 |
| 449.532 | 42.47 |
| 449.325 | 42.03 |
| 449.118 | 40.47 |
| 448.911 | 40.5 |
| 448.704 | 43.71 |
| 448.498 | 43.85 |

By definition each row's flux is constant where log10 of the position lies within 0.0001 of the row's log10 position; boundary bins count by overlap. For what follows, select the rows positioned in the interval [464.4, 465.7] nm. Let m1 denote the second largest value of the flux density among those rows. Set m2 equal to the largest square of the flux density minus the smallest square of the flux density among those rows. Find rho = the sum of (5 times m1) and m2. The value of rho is 582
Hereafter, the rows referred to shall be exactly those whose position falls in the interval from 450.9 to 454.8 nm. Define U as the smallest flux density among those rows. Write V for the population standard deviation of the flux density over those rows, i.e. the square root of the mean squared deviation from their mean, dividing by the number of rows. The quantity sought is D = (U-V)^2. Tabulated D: 1196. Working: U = 36.98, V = 2.40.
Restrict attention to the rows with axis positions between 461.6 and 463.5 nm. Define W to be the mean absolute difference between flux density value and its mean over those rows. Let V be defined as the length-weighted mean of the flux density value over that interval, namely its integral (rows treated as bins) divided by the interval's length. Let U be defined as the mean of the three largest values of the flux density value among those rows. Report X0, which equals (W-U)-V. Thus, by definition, -95.1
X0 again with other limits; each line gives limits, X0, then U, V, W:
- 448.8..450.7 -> -88.6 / 47.1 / 43.9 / 2.3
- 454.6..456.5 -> -84.8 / 43.6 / 42.4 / 1.2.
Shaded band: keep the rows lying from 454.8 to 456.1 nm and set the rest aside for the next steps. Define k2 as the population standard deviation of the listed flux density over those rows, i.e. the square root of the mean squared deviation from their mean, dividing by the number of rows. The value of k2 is 1.63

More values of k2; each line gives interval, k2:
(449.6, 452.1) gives 1.99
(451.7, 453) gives 2.49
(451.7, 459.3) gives 2.47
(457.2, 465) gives 2.38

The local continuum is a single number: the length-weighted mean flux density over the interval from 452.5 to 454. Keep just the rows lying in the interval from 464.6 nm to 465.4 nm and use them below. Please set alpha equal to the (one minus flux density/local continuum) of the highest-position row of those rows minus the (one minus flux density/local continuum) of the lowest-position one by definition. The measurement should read 0.00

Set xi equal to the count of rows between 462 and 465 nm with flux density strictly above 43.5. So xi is 10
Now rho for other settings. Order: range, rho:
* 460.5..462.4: 577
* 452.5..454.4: 782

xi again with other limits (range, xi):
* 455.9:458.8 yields 6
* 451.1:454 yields 2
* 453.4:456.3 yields 4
